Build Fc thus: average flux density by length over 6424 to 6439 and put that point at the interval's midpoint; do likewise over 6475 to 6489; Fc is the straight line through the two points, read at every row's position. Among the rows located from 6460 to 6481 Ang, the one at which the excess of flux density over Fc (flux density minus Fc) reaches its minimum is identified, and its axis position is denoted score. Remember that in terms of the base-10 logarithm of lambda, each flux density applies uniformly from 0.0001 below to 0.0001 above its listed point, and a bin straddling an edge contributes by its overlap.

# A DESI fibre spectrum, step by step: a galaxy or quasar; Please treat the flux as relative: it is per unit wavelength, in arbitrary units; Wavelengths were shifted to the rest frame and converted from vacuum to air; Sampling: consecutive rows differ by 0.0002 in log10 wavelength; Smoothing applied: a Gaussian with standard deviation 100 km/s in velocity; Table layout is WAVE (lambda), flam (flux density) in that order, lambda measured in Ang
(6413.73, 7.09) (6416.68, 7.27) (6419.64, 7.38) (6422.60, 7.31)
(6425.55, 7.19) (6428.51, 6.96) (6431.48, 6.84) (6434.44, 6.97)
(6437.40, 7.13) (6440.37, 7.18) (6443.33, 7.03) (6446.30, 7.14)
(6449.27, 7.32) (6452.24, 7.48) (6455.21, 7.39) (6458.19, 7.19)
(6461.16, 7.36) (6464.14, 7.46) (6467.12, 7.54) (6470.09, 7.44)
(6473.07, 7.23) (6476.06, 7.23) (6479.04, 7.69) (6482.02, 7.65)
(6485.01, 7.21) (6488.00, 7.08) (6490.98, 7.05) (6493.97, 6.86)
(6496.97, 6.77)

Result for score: 6476.06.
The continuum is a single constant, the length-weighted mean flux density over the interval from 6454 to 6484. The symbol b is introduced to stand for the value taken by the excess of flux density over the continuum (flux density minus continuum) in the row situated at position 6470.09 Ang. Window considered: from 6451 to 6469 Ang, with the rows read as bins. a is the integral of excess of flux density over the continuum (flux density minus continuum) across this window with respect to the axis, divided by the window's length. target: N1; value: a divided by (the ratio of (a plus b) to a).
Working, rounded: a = -0.01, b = 0.03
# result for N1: 0.008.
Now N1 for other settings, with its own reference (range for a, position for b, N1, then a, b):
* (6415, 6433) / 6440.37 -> -0.135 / -0.26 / -0.23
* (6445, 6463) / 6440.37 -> -0.028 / -0.10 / -0.23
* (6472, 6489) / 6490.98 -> -0.007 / -0.05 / -0.36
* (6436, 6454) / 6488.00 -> -0.073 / -0.20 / -0.33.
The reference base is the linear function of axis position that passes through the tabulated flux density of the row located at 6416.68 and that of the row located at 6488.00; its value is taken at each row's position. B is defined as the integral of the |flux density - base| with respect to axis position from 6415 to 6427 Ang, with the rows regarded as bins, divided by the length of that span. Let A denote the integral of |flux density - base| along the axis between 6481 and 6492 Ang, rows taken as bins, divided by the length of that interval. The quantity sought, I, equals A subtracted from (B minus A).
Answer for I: -0.3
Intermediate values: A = 0.16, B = 0.060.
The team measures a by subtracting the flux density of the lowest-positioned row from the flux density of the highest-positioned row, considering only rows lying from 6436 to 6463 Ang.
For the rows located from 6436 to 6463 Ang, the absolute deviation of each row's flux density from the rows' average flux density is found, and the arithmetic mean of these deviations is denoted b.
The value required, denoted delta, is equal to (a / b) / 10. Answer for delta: 0.18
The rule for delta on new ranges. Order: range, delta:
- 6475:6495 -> -0.16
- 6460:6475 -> -0.15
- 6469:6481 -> 0.15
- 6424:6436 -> -0.22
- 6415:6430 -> -0.26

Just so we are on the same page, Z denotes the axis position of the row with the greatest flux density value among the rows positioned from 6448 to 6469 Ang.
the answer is 6467.12 Ang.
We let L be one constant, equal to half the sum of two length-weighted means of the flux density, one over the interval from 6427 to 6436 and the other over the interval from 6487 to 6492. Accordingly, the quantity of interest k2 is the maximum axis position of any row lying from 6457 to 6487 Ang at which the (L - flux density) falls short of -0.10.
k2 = 6485.01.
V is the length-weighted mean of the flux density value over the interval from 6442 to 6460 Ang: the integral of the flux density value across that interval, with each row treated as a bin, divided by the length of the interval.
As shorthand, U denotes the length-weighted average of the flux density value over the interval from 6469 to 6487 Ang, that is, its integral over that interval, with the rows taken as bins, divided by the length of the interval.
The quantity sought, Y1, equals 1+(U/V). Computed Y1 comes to 2.02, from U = 7.40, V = 7.3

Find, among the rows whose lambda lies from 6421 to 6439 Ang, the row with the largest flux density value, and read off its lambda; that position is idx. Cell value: 6422.60 Ang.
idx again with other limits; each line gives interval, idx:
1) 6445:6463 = 6452.24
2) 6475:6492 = 6479.04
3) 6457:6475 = 6467.12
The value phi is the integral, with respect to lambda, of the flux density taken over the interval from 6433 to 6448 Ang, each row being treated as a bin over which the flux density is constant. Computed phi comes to 106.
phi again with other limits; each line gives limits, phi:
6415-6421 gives 44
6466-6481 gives 112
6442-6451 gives 65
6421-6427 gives 44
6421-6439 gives 127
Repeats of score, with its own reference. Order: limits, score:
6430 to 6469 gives 6431.48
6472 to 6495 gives 6493.97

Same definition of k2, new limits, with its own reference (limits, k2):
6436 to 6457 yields 6455.21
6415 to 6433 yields 6425.55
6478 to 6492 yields 6485.01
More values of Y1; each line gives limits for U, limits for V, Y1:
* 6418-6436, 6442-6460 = 1.98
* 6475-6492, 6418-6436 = 2.03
